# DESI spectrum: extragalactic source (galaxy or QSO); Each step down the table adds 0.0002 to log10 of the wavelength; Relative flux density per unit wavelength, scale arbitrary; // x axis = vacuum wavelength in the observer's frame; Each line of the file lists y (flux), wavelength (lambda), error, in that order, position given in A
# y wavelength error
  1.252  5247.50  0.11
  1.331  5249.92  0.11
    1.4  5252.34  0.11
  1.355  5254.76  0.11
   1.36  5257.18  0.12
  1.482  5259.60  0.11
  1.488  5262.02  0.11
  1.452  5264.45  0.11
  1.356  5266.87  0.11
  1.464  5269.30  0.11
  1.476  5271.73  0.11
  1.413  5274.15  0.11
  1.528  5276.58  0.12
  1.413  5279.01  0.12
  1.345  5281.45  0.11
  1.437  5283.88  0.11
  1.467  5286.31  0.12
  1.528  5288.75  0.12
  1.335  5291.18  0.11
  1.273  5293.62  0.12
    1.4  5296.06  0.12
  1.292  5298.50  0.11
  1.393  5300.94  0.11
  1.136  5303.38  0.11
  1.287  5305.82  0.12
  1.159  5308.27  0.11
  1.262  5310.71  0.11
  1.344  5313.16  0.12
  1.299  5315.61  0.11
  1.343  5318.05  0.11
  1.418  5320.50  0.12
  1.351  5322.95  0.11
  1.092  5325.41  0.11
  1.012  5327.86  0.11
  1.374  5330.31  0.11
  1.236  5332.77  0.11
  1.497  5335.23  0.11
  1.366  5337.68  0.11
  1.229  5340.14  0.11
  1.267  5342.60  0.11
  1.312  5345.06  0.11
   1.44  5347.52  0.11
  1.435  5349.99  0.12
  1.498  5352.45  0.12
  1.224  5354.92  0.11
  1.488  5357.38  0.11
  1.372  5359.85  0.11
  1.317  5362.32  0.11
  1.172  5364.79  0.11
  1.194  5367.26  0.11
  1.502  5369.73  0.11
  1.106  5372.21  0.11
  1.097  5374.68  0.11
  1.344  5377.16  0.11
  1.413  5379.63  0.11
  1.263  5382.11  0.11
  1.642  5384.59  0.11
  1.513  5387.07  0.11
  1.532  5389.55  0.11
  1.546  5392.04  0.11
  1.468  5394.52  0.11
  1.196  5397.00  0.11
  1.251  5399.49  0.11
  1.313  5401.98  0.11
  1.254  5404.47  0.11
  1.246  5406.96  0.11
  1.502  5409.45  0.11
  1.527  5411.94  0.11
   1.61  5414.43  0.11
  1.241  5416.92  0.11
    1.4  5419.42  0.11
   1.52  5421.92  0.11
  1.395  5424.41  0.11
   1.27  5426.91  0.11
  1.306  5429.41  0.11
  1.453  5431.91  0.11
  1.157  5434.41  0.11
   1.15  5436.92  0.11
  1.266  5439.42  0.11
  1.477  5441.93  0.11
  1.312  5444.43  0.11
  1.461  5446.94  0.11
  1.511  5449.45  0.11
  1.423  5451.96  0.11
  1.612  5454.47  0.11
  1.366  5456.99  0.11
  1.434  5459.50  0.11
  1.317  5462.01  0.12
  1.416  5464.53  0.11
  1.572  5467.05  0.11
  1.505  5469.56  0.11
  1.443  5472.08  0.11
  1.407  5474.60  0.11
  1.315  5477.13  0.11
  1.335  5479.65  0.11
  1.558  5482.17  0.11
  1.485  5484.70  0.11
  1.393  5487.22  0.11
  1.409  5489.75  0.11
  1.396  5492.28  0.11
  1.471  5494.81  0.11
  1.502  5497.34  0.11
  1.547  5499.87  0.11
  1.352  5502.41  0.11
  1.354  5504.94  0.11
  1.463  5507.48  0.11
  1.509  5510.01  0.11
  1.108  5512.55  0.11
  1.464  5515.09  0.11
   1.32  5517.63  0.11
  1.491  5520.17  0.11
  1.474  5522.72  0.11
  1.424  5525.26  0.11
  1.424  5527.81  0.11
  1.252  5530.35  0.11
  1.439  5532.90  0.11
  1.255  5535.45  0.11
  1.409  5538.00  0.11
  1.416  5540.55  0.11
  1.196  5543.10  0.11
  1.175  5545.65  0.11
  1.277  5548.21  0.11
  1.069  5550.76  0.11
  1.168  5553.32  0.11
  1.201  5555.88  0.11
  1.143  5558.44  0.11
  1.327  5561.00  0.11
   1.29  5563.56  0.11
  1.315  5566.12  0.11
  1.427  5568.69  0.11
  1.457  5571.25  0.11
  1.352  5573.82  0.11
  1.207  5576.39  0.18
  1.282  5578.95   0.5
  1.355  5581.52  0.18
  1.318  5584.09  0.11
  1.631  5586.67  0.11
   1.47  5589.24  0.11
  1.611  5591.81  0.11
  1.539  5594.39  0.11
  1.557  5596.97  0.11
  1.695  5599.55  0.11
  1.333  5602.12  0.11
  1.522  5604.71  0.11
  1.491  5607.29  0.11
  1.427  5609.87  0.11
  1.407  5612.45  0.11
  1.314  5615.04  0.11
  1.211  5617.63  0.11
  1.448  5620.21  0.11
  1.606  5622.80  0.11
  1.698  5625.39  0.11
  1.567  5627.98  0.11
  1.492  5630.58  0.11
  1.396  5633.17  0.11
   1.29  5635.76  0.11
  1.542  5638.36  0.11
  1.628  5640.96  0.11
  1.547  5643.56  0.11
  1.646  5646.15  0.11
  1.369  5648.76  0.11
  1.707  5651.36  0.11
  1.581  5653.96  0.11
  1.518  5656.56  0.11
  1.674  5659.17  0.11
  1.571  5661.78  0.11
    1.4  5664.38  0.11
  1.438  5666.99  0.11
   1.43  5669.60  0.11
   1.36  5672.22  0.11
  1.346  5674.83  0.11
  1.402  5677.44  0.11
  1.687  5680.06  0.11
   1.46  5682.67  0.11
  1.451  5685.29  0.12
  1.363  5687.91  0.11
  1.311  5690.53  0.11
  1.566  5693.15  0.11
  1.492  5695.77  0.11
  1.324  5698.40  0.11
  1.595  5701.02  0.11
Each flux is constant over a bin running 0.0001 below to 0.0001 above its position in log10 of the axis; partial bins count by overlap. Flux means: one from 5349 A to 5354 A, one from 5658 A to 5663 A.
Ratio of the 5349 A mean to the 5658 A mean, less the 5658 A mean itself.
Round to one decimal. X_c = -0.7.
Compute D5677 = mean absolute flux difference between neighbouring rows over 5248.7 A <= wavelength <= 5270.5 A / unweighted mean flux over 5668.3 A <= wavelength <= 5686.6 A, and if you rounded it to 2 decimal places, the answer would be 0.04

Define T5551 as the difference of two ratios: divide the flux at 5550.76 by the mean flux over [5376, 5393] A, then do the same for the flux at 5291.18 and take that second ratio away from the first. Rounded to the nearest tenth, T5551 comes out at -0.2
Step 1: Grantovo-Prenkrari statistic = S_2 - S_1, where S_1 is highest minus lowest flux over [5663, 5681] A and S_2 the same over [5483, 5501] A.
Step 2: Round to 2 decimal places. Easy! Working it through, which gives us -0.19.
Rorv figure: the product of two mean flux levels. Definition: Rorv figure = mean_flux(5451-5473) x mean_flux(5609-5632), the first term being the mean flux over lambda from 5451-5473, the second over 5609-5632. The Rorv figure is 2.13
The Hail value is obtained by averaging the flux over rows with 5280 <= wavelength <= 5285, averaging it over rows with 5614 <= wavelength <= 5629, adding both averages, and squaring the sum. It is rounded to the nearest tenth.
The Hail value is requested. 8.2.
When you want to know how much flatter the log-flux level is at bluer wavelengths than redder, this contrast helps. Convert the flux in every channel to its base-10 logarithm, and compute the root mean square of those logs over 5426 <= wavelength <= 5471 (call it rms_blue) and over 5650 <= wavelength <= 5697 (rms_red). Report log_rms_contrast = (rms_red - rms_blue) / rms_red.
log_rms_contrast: 0.16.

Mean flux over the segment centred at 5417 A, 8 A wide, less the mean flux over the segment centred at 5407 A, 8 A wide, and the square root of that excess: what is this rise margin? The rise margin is 0.29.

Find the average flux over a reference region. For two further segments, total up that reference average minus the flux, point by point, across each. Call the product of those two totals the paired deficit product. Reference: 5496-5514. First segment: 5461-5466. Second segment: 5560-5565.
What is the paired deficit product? 0.015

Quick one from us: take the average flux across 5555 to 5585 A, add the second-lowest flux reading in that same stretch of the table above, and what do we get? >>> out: 2.51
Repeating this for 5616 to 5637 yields 2.75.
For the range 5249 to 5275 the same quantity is 2.77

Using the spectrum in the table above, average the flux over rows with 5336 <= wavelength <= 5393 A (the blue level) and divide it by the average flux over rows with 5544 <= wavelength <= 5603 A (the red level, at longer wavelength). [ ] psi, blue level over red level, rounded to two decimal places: 1.00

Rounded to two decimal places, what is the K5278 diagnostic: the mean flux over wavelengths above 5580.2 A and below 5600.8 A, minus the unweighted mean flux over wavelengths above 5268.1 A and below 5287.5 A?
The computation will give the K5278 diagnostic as 0.08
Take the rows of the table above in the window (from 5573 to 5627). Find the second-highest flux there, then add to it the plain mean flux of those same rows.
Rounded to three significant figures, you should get 3.15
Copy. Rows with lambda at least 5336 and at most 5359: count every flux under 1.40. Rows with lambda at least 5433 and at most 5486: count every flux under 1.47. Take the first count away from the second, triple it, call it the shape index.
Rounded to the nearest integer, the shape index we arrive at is 27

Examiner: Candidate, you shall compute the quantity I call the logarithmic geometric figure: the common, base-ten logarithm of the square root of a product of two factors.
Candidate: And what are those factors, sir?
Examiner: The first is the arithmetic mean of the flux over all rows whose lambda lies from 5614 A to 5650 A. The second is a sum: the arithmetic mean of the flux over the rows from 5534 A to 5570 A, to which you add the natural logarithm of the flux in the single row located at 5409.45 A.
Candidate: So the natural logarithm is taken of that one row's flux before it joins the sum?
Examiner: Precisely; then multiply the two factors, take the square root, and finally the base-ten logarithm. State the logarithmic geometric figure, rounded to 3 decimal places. 0.197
